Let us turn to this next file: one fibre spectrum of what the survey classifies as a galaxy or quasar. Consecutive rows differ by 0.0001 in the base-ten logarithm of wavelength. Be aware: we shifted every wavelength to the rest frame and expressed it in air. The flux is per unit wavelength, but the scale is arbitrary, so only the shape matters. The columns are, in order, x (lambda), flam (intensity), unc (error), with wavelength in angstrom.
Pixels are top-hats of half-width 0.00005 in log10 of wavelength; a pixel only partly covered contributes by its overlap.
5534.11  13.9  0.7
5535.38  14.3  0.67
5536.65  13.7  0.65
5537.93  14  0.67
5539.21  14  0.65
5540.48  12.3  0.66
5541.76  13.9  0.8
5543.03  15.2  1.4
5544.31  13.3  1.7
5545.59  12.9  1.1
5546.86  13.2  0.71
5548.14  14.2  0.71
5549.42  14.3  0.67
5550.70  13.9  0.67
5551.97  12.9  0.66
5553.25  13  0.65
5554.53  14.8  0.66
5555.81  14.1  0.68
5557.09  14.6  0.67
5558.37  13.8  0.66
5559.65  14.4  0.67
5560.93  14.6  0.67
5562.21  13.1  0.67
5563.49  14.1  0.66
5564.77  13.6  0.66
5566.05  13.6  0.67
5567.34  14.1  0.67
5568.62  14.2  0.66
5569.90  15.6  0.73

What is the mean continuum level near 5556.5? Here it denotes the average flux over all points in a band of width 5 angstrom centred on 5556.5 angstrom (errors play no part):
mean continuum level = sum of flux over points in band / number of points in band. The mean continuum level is 14.3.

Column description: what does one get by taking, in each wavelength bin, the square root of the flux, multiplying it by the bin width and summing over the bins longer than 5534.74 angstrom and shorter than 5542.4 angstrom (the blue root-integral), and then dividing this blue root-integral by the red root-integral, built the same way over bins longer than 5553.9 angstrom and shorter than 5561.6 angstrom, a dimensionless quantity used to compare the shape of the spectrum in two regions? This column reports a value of 0.972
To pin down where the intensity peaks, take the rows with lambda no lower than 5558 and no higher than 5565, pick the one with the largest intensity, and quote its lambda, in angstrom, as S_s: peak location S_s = 5560.93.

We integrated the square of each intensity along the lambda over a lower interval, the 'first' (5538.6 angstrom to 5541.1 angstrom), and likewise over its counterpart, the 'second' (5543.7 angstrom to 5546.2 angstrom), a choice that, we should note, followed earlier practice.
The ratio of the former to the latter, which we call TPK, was 1.01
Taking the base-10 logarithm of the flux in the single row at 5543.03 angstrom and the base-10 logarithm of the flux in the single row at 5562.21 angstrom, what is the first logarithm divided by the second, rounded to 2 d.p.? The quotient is 1.06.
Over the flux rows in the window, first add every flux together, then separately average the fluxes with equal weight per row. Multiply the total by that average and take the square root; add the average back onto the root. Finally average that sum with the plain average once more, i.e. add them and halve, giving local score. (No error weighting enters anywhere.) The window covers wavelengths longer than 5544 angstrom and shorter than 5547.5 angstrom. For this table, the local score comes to 24.5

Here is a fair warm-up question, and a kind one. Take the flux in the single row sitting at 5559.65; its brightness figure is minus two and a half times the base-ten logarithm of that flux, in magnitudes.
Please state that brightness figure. -2.90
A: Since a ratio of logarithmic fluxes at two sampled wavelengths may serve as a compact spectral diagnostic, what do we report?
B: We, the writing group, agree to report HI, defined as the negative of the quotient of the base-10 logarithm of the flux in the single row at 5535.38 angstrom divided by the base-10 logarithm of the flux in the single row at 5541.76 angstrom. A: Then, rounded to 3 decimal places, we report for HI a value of -1.011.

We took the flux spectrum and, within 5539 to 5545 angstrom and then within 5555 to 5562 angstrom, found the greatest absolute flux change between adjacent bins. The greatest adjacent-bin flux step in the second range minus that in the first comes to -1.1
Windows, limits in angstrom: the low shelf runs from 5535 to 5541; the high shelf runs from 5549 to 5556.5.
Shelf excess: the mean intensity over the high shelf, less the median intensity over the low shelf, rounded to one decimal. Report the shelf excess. -0.2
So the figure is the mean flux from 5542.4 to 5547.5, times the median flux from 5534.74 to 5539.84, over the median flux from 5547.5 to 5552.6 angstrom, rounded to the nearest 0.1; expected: 13.6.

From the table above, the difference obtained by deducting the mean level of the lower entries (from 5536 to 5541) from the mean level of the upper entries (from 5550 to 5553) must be -0.1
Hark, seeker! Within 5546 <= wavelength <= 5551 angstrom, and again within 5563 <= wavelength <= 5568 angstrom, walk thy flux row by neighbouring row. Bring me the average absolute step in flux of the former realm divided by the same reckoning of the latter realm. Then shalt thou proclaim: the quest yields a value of 1.50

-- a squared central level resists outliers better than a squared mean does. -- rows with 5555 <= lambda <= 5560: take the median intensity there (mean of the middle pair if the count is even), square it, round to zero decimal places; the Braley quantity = 203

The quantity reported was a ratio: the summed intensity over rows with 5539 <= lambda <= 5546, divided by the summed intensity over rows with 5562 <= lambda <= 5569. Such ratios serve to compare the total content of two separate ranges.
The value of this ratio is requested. 0.99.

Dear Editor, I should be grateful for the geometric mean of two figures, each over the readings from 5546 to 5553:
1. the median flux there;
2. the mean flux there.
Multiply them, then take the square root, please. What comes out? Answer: 13.8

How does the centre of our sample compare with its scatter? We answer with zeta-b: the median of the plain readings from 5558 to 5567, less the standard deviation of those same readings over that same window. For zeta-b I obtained 13.3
